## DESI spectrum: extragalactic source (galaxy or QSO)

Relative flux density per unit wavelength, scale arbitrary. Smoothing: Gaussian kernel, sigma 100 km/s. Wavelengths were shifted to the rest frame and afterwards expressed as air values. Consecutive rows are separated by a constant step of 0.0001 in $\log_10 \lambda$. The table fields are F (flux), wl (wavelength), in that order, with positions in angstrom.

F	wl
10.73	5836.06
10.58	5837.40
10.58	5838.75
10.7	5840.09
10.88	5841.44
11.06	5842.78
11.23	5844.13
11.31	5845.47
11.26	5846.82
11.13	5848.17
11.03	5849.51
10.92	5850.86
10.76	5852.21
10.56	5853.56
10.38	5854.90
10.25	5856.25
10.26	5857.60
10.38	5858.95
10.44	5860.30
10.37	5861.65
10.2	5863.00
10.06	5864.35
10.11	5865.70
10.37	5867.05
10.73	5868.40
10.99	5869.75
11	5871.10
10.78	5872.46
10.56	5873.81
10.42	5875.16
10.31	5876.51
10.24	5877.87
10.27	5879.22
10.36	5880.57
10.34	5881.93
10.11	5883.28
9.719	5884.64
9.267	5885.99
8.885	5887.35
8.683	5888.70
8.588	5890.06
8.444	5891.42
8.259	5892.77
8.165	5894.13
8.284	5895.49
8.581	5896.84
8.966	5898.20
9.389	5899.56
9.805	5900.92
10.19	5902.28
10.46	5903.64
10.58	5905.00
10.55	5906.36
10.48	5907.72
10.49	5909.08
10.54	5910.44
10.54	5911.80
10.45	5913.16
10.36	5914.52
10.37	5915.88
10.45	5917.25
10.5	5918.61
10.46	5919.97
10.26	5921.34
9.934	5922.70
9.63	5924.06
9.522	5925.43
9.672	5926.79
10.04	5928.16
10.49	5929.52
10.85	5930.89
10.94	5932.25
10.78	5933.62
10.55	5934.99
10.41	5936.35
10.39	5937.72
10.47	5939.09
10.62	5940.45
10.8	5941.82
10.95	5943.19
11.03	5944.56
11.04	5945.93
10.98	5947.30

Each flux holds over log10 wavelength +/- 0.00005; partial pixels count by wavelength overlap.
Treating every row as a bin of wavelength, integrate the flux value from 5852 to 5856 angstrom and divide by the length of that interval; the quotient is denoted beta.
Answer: 10.5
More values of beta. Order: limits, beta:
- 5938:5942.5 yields 10.6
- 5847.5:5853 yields 10.9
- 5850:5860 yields 10.5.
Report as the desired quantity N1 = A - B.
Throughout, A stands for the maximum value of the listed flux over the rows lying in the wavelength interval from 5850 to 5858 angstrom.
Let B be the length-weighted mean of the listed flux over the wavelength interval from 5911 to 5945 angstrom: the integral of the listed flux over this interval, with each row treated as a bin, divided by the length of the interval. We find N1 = 0.50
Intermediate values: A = 10.92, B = 10.42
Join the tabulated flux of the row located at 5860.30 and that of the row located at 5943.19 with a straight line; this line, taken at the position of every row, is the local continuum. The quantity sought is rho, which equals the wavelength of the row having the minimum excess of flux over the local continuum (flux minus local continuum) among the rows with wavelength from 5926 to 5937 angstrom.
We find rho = 5926.79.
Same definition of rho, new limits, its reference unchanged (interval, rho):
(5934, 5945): 5937.72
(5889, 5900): 5894.13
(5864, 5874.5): 5864.35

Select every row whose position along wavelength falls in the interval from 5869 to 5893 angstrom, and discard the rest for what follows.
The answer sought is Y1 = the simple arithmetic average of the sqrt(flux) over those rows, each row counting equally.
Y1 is 3.13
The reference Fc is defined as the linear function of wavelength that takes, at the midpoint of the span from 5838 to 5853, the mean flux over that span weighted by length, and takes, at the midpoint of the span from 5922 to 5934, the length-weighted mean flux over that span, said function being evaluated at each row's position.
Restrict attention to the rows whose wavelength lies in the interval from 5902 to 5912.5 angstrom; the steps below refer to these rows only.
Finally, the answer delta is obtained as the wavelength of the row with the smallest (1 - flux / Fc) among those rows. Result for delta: 5911.80 angstrom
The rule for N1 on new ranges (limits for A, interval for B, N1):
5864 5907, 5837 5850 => 0.02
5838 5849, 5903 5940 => 0.93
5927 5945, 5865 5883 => 0.54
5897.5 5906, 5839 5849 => -0.49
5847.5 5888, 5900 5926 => 0.84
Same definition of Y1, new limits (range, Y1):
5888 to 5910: 3.06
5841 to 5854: 3.32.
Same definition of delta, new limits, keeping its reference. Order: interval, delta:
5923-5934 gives 5932.25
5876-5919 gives 5918.61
